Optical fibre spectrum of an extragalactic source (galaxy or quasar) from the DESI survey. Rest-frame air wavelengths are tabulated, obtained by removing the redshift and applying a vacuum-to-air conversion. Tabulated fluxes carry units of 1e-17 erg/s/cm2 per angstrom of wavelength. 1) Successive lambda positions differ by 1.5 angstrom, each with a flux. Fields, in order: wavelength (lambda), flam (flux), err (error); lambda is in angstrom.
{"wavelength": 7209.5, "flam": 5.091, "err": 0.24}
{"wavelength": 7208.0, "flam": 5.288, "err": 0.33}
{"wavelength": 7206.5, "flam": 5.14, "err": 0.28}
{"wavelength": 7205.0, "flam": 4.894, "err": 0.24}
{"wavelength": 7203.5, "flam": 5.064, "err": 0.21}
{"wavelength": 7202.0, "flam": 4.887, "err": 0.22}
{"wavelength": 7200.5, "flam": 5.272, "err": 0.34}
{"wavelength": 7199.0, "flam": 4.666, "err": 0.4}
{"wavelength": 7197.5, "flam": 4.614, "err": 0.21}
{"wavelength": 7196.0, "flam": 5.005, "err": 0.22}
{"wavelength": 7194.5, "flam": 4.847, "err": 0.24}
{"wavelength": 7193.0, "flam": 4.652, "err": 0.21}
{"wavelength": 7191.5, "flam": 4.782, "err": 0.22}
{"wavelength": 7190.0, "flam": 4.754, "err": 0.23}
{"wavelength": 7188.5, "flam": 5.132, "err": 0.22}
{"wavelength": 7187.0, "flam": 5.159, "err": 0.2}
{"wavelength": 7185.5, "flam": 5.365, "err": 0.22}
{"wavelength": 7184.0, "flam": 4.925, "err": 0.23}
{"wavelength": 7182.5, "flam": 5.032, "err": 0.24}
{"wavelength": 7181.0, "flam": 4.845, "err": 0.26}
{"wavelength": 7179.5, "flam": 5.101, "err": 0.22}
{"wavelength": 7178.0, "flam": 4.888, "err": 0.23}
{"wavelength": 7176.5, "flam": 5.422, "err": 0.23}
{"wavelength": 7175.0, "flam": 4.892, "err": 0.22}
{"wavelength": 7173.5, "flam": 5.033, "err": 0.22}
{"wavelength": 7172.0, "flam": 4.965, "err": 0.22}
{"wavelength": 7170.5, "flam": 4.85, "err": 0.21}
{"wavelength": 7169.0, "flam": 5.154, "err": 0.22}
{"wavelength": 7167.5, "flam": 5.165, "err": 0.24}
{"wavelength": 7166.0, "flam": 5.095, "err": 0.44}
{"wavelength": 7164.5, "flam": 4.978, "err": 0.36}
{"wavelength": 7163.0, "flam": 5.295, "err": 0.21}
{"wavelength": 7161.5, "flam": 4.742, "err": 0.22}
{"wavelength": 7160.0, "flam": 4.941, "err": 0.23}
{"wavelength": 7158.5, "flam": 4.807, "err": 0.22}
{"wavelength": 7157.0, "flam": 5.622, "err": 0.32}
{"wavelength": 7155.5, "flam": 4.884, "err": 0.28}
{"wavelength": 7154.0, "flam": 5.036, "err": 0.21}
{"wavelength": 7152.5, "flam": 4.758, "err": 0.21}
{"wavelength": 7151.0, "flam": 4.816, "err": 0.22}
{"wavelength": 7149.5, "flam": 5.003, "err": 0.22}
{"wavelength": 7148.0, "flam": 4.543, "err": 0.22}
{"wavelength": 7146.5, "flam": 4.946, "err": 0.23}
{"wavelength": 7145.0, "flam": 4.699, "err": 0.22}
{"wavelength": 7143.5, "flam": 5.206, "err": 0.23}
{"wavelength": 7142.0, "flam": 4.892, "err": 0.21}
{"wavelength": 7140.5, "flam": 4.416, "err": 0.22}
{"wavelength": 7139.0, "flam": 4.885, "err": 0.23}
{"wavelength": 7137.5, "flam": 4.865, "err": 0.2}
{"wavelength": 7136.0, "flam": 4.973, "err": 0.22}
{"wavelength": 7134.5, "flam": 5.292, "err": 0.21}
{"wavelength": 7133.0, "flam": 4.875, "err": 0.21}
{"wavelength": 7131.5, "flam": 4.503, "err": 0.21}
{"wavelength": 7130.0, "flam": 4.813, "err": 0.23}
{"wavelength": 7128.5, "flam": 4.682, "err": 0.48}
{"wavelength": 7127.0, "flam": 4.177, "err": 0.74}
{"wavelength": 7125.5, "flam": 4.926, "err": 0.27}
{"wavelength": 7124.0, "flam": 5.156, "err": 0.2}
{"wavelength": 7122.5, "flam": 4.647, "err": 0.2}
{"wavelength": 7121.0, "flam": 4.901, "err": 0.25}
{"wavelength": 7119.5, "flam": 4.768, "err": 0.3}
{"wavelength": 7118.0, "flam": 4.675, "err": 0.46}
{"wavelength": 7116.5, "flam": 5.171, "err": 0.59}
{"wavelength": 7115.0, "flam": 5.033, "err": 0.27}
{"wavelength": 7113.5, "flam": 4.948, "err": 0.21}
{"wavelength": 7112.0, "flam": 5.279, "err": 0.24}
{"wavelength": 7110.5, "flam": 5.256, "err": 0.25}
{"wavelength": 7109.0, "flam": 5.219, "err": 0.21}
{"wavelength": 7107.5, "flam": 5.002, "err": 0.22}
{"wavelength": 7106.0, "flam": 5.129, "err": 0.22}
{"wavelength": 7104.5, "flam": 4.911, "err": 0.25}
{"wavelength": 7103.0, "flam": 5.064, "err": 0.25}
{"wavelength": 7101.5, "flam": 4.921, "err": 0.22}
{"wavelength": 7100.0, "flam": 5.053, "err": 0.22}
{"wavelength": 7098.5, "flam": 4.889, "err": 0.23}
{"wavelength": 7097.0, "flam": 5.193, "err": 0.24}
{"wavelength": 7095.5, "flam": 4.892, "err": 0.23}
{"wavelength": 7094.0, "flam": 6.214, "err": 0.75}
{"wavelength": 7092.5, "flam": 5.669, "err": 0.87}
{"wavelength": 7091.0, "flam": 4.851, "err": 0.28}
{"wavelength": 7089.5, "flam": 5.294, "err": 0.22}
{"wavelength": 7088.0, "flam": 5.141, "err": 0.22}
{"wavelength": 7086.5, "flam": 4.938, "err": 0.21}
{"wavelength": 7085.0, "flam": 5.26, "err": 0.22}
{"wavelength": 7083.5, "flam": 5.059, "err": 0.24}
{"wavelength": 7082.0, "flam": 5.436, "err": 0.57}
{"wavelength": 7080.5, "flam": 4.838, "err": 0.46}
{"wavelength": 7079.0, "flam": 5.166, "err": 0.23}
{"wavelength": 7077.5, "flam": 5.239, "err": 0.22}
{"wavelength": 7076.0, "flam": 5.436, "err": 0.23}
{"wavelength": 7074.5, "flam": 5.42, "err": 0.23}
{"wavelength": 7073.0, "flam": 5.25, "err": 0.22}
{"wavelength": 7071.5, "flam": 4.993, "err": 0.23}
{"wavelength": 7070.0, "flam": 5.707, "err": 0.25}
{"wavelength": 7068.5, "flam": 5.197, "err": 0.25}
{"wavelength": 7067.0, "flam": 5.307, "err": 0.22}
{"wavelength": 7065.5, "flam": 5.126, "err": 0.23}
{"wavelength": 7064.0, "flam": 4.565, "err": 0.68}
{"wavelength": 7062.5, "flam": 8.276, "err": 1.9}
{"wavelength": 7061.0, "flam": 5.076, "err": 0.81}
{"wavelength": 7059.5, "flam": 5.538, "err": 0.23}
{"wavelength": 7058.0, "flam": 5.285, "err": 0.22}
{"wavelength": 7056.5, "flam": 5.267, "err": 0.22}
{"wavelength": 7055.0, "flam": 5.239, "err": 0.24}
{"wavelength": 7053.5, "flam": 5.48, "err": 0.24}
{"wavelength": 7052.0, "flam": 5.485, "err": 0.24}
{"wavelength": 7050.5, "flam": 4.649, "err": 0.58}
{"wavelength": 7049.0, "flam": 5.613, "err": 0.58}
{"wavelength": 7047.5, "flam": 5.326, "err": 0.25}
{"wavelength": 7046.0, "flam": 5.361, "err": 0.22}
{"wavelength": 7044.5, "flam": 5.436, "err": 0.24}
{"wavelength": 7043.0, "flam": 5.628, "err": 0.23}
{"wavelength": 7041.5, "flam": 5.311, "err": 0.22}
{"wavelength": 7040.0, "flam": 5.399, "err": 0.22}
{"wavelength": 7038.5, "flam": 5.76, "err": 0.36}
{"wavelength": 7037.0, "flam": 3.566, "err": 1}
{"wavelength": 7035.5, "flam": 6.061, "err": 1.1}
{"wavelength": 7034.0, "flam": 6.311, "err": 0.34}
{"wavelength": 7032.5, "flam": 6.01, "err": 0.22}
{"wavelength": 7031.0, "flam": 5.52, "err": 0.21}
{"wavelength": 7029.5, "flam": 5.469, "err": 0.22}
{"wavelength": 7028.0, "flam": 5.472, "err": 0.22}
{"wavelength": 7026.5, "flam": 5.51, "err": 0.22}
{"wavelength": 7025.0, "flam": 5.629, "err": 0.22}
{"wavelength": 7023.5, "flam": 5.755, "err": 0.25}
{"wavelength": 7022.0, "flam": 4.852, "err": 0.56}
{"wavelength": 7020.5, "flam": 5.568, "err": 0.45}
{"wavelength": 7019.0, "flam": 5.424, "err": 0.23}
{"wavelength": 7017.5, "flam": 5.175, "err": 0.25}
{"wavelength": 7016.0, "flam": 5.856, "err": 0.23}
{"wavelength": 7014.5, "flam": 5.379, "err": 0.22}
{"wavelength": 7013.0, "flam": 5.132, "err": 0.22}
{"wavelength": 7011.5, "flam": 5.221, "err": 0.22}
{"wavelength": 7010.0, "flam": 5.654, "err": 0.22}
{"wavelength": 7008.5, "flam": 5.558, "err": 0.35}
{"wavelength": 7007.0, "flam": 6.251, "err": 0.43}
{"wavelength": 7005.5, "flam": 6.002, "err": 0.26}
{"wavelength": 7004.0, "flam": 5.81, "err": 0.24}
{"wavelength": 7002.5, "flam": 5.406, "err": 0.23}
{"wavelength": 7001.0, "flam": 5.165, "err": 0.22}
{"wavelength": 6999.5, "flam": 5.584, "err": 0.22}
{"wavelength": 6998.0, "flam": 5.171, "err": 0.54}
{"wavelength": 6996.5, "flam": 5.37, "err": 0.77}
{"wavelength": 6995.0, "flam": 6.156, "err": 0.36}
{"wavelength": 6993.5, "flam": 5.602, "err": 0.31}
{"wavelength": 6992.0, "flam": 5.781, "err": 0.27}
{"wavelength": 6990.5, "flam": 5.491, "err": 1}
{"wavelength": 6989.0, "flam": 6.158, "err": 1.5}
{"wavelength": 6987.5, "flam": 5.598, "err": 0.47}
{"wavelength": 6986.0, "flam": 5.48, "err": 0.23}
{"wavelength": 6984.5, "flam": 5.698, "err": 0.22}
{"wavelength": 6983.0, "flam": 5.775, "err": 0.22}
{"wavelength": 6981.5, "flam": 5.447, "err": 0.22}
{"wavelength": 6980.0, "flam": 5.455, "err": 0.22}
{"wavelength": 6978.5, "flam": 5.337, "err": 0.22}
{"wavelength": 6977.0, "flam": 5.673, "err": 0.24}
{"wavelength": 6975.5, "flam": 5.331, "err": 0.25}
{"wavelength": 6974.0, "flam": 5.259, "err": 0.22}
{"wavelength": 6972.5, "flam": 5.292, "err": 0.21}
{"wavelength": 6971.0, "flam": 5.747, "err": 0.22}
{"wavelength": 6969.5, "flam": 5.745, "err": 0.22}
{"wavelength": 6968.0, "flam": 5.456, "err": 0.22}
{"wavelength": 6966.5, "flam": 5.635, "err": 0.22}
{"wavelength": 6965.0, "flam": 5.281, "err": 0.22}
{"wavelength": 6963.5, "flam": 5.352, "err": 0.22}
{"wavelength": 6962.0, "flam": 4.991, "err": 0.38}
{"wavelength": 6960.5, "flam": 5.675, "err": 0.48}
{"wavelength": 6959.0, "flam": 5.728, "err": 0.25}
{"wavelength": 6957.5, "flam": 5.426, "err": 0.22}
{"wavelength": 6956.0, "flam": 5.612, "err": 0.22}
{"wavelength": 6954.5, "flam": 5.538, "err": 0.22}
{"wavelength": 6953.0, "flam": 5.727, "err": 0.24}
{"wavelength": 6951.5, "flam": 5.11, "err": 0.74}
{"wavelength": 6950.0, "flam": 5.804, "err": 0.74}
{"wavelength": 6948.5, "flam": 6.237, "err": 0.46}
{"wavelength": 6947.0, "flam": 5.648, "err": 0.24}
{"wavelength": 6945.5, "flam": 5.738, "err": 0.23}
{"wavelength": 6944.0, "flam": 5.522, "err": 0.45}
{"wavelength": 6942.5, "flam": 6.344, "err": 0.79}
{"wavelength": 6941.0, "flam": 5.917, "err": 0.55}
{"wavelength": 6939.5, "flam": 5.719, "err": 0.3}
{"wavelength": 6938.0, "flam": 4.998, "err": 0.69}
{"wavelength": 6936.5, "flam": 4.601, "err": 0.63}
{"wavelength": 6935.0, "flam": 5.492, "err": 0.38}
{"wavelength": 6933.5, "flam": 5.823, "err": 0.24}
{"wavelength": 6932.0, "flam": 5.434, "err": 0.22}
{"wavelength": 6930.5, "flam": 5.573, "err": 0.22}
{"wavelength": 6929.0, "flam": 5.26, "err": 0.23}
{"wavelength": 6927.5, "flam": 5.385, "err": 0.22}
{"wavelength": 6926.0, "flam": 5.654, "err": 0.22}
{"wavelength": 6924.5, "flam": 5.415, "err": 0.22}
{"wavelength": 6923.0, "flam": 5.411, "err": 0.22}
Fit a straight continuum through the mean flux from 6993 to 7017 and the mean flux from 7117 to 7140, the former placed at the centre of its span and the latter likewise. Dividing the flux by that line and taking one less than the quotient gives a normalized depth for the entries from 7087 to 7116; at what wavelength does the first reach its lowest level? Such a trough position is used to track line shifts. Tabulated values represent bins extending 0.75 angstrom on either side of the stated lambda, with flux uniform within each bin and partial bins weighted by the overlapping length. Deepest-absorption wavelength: 7091.0 angstrom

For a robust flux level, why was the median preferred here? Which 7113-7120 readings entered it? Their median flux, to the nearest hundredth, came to 4.95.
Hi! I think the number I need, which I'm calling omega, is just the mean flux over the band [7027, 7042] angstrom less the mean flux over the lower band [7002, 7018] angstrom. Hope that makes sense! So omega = -0.1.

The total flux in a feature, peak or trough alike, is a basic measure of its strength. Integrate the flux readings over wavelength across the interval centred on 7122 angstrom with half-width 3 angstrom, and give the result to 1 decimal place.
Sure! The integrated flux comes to 29.2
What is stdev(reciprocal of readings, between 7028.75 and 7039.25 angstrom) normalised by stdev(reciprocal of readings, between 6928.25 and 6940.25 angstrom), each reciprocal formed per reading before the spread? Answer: 2.8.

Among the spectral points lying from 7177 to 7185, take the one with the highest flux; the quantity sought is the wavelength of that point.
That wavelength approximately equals 7179.5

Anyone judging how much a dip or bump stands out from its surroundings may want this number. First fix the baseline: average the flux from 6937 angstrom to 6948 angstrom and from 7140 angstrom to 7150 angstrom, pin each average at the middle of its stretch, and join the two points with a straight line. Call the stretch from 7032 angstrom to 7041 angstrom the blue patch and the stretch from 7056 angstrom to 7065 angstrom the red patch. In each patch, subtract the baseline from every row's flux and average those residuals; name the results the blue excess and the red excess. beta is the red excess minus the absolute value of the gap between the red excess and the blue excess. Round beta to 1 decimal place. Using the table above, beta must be 0.2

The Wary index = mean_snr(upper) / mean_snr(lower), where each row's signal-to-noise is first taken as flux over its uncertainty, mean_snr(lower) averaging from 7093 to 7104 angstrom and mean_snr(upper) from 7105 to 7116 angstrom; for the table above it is 1.13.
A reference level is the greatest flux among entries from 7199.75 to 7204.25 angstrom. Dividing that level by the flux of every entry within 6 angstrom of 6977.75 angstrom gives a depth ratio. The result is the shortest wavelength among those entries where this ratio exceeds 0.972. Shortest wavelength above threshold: 6972.5 angstrom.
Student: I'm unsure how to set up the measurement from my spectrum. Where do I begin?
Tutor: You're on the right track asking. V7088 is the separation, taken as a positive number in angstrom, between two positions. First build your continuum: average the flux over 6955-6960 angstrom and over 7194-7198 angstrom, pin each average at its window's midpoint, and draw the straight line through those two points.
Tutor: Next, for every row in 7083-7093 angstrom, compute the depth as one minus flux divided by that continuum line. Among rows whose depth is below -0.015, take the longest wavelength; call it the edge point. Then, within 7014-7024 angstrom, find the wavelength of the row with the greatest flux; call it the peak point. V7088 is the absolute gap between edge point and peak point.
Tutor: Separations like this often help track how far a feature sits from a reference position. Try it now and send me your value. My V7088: 76.5 angstrom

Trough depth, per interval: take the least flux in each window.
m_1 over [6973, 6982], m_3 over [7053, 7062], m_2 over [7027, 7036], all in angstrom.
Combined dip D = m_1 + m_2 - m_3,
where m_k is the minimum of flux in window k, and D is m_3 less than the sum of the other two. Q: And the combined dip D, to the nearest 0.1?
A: 5.7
